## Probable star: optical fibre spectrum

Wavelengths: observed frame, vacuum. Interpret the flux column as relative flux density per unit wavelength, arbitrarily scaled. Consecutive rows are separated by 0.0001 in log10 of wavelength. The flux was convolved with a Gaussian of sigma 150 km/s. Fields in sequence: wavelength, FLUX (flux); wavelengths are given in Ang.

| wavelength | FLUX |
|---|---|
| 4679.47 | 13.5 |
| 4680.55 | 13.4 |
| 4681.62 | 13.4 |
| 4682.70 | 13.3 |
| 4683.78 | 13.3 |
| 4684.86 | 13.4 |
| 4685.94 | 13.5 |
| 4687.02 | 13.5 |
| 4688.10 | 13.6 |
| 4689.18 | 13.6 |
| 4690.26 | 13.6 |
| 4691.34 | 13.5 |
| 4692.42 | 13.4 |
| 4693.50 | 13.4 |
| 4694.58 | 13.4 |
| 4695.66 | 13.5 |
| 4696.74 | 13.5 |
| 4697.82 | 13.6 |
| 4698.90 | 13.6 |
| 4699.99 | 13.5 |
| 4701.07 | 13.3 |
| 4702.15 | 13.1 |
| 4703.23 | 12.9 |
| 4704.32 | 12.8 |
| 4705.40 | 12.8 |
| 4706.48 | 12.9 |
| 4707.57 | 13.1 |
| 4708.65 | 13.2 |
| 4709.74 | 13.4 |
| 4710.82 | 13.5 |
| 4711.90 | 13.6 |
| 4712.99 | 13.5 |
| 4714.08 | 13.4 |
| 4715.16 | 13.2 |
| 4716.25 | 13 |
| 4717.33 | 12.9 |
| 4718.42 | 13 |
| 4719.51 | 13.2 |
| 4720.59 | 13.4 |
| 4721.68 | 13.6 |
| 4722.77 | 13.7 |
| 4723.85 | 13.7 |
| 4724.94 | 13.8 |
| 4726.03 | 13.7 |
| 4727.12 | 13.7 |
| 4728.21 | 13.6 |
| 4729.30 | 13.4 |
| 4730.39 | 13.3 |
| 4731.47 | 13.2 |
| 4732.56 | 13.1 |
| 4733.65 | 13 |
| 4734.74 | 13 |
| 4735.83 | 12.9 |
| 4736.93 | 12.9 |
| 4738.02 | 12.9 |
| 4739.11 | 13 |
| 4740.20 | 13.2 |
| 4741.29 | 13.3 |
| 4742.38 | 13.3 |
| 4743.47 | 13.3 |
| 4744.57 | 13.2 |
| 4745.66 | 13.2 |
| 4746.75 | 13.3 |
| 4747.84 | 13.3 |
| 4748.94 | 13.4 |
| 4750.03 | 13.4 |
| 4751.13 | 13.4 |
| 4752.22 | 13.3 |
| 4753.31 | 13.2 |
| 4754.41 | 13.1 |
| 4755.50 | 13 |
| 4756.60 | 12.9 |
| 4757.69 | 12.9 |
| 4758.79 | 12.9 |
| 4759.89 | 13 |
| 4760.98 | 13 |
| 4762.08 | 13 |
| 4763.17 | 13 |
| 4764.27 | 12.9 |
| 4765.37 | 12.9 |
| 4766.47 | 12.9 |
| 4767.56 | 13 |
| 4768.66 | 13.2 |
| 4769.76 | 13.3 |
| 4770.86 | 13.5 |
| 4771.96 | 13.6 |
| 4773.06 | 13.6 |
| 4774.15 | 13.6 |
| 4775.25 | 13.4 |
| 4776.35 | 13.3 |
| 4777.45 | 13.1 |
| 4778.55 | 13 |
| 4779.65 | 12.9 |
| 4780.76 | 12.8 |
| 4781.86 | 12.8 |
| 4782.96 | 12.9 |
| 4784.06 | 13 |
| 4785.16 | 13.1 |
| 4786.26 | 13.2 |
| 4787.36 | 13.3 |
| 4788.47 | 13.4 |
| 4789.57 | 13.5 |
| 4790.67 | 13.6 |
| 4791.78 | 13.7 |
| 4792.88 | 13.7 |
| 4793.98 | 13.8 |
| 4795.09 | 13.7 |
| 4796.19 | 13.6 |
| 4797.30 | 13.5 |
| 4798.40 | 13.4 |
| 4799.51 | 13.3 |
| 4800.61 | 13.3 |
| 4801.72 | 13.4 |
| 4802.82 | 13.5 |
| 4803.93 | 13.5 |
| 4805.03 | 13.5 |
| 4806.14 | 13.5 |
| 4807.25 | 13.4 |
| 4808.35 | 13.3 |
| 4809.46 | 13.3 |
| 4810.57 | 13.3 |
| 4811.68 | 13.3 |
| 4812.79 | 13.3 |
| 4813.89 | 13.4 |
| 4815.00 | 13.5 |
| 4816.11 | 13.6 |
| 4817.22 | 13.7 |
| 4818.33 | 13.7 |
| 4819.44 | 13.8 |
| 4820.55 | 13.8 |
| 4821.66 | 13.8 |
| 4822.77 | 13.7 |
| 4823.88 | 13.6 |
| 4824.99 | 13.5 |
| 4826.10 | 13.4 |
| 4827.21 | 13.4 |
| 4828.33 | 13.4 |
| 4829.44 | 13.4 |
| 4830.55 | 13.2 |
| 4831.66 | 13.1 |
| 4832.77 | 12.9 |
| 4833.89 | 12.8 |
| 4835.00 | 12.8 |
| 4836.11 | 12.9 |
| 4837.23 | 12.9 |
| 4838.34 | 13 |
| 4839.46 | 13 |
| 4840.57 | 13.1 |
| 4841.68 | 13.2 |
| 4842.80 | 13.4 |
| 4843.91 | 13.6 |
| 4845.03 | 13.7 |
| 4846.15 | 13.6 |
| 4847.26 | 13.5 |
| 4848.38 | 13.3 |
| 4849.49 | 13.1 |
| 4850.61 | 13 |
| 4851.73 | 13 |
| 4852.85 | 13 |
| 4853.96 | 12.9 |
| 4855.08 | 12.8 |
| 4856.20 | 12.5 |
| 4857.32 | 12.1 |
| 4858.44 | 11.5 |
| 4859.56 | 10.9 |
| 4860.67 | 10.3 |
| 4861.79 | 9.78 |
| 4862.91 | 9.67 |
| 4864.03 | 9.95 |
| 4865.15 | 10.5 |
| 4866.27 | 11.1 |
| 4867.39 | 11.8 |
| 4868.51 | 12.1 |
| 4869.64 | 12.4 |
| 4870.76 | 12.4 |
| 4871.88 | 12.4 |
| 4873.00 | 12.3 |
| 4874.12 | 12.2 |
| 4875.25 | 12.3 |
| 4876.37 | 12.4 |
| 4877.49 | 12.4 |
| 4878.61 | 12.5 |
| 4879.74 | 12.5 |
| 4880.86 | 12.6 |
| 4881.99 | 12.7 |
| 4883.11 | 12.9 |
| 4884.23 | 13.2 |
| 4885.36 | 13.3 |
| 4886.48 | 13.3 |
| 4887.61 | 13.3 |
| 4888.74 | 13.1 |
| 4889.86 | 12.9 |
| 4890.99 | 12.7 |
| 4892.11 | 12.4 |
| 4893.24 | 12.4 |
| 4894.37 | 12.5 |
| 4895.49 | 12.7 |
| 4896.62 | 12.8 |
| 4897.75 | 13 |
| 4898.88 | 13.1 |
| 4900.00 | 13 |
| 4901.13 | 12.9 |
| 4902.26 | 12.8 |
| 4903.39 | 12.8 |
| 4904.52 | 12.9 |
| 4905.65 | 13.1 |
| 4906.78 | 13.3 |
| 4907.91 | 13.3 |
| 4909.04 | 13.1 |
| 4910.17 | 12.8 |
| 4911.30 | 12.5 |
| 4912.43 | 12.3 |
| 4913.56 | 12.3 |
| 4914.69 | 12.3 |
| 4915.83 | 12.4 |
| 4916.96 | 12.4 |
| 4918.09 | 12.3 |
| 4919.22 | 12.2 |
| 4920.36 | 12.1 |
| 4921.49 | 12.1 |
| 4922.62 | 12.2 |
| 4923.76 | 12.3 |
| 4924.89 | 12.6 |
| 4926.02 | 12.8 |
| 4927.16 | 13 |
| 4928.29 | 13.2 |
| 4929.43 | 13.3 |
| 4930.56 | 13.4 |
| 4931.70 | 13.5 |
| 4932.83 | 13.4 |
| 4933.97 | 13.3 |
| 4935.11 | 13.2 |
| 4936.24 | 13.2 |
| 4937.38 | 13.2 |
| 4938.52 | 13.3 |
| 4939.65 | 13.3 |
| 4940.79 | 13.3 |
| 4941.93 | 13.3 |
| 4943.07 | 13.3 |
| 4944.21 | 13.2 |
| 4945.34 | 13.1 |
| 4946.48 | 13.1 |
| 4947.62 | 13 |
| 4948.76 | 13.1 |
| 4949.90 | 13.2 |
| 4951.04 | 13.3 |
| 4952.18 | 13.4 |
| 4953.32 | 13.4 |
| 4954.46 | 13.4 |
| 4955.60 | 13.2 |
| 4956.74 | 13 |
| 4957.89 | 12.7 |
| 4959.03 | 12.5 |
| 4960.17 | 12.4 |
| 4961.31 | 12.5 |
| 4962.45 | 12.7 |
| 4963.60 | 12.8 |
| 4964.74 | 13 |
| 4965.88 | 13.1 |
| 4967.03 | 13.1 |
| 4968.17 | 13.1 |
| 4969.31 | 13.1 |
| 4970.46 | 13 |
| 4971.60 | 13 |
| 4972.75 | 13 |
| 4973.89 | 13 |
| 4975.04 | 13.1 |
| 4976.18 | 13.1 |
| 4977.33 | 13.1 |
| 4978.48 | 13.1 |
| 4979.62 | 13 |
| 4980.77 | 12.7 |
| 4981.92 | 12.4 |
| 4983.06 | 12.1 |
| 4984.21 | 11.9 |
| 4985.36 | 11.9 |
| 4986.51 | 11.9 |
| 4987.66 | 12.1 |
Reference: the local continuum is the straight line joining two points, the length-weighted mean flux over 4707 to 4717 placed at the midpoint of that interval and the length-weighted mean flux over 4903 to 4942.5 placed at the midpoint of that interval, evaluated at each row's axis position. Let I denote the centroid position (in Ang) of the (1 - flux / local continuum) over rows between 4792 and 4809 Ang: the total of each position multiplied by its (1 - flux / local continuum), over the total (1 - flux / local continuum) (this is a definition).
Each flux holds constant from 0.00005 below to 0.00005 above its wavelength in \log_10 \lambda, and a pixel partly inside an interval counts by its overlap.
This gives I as 4799.5 Ang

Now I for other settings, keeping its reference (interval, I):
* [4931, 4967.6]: 4944.2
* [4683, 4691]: 4688.7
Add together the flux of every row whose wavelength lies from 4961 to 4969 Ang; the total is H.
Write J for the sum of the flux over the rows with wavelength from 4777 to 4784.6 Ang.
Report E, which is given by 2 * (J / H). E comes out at 2.00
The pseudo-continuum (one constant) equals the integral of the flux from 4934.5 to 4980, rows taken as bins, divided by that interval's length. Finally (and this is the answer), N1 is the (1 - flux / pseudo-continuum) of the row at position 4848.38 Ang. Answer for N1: -0.02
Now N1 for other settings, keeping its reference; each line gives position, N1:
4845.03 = -0.05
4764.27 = 0.01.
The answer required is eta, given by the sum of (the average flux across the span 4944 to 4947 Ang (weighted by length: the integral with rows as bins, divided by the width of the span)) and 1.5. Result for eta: 14.7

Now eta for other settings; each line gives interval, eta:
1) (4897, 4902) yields 14.5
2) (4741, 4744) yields 14.8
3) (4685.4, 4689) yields 15.0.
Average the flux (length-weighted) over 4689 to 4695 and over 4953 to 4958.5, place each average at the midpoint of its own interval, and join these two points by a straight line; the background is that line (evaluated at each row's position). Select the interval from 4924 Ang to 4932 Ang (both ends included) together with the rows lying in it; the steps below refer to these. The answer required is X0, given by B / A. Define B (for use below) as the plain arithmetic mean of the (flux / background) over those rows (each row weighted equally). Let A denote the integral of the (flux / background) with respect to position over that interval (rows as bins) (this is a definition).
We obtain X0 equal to 0.125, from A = 7.95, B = 0.997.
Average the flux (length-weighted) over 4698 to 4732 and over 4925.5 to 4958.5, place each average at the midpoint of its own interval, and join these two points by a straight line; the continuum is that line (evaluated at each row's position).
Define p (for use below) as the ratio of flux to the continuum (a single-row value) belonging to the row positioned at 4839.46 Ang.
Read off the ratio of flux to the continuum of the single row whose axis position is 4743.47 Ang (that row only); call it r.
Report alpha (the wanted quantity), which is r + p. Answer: 1.98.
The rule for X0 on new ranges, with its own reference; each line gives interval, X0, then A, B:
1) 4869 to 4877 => 0.125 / 7.46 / 0.933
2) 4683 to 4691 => 0.125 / 8.00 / 1.001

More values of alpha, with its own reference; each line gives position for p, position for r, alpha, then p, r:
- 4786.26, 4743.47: 1.99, 0.99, 0.999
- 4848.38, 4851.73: 1.98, 1.00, 0.981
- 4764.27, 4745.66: 1.96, 0.97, 0.992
